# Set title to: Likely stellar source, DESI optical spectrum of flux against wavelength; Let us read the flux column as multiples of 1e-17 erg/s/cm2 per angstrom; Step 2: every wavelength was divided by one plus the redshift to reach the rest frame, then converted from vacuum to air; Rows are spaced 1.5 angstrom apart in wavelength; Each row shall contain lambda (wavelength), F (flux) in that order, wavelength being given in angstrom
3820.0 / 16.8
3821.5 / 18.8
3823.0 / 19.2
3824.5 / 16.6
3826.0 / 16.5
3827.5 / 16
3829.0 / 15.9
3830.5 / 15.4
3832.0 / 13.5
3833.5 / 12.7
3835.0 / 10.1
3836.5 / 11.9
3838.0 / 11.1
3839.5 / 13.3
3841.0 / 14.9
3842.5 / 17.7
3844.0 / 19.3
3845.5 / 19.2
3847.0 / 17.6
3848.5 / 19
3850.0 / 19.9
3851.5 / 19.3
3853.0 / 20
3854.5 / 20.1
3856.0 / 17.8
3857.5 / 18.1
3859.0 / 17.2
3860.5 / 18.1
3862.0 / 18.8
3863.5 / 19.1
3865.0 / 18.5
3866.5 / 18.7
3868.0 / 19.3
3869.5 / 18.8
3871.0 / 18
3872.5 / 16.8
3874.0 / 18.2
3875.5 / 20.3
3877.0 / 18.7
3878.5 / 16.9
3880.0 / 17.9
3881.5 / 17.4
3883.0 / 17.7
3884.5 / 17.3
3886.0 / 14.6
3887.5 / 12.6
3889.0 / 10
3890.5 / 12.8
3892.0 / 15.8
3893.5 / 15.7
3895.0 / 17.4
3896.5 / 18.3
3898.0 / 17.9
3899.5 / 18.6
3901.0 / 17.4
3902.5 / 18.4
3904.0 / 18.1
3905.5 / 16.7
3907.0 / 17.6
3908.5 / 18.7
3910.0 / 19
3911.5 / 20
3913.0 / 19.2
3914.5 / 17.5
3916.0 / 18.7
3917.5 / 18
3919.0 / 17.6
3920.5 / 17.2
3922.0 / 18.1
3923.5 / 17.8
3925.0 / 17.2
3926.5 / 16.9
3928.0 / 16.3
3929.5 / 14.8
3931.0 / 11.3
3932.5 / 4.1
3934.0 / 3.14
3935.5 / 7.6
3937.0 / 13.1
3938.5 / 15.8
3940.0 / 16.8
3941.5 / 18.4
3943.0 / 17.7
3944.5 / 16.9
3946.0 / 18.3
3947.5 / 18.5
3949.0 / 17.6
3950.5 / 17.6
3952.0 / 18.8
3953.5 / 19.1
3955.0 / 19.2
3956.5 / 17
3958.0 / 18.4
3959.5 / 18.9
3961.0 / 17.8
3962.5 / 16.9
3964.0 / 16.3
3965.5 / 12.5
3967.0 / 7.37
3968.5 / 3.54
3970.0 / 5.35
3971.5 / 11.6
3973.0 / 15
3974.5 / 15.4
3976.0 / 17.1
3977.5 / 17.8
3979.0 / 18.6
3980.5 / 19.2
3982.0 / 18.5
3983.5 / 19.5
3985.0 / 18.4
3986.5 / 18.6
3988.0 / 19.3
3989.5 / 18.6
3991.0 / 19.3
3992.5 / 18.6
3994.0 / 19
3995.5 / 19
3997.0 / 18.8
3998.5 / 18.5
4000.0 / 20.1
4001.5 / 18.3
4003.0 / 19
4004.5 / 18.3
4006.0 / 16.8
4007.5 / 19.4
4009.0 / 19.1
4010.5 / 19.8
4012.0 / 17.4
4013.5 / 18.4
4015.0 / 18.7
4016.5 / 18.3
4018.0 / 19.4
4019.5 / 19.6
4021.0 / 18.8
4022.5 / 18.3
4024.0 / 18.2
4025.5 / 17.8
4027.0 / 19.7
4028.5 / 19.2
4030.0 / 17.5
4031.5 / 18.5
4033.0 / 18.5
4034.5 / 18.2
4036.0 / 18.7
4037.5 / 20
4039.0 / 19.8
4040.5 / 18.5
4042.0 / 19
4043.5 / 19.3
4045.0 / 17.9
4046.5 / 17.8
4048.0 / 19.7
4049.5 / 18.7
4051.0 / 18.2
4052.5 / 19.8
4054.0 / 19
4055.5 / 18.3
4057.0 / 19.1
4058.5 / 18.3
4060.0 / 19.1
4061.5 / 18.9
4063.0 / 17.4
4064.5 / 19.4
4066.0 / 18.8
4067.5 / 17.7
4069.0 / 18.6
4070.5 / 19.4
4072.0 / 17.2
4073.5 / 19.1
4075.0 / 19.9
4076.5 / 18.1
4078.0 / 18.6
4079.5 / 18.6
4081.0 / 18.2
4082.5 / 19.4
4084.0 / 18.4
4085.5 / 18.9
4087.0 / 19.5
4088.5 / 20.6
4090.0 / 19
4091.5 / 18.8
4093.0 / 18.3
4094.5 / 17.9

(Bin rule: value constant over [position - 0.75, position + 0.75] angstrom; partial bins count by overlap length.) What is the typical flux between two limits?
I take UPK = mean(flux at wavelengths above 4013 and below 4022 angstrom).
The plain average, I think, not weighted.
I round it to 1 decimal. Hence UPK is 18.9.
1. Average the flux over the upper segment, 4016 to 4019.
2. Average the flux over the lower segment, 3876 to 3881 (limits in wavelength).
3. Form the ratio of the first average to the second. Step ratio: 1.06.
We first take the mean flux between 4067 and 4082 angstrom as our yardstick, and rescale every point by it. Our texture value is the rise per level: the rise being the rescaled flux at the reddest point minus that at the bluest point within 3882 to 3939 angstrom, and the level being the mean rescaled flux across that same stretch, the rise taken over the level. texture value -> -0.1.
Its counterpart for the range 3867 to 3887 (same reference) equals -0.3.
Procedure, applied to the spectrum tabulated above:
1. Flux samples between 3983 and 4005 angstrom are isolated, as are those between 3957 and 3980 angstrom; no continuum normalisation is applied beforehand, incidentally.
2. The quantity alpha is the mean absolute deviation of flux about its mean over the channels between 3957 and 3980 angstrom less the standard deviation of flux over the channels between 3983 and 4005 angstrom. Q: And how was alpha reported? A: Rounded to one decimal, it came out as 3.6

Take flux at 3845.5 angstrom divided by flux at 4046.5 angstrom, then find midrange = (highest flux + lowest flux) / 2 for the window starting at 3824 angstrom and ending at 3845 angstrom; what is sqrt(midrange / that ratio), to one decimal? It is 3.7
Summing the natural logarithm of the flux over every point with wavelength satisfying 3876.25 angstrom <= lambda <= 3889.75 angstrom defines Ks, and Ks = 25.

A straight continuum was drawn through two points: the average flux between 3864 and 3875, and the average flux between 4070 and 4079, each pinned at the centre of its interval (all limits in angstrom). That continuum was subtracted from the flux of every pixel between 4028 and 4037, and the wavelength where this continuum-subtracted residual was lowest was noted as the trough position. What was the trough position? 4030.0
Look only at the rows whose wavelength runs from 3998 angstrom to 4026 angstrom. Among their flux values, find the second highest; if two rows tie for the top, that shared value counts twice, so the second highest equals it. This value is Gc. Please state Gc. 19.8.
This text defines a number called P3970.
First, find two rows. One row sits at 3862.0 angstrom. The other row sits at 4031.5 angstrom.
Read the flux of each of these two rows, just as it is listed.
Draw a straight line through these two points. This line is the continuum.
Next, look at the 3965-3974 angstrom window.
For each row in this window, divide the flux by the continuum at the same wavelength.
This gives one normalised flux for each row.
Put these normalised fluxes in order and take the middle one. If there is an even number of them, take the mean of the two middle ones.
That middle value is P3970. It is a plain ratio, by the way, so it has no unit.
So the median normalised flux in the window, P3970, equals 0.51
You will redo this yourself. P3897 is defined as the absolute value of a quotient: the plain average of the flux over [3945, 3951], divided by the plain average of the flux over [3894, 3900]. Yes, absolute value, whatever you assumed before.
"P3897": 1.00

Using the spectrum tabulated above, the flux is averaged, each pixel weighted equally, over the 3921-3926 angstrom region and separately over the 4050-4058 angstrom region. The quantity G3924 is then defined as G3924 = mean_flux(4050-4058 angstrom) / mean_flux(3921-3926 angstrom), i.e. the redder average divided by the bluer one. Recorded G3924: 1.07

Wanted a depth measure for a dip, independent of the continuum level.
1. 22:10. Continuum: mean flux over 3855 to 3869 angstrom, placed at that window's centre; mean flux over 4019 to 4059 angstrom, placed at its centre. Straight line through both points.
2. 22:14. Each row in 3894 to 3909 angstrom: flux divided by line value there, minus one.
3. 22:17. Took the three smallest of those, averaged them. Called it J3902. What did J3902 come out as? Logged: -0.07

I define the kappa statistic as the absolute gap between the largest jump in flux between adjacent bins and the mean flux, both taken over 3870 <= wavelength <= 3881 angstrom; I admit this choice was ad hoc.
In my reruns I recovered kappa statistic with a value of 16.0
